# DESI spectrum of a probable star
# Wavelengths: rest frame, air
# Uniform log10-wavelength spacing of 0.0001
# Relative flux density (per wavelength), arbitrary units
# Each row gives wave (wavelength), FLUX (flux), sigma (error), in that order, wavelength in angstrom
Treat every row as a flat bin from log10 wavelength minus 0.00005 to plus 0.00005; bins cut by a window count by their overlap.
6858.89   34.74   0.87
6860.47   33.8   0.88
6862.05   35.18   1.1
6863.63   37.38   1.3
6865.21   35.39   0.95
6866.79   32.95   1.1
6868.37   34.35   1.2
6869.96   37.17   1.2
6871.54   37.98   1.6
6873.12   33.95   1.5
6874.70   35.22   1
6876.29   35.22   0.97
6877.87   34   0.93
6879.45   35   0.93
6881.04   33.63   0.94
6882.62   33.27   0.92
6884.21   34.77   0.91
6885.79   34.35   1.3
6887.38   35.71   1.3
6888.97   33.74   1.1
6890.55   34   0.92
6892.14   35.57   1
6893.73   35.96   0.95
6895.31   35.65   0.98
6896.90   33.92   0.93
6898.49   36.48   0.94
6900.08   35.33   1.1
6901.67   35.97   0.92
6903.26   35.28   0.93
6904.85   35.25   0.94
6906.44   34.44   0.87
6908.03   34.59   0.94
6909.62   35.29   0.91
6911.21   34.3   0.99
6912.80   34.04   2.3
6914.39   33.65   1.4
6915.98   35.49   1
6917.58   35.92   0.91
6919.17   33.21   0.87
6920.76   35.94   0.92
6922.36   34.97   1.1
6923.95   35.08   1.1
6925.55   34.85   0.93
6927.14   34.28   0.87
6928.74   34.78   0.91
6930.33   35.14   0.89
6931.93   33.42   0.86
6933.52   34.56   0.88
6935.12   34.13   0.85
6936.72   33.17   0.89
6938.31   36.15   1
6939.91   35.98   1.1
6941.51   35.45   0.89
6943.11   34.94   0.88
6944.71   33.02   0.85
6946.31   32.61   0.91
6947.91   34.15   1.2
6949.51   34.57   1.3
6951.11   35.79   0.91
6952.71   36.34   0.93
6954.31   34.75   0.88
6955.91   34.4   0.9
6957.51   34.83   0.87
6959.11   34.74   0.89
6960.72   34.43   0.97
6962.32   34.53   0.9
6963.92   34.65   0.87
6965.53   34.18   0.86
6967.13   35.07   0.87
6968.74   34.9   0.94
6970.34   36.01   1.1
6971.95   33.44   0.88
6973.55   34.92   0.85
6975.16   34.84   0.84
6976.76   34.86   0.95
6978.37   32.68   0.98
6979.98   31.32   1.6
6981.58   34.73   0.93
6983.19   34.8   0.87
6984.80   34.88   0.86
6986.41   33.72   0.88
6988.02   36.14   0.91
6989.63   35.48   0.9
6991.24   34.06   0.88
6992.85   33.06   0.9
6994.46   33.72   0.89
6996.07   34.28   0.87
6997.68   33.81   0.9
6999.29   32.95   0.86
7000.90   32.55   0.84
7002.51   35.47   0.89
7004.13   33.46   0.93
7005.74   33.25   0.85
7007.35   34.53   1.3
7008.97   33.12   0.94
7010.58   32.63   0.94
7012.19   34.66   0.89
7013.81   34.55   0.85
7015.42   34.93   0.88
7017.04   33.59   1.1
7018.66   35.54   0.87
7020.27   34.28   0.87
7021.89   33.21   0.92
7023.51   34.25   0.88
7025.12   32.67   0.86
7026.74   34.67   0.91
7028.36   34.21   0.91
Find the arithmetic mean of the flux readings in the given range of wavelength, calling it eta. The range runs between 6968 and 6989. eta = 34.4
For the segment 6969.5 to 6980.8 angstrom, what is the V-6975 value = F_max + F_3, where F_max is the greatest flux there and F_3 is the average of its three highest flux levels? 71.3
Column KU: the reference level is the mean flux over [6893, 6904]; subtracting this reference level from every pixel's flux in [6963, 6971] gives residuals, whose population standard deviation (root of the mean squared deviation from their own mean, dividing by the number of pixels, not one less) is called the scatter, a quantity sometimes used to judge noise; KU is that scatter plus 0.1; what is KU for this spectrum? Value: 0.70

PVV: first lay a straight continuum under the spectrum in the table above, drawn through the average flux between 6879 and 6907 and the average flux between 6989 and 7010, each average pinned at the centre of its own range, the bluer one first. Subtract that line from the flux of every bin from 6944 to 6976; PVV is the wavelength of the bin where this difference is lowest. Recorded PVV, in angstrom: 6946.31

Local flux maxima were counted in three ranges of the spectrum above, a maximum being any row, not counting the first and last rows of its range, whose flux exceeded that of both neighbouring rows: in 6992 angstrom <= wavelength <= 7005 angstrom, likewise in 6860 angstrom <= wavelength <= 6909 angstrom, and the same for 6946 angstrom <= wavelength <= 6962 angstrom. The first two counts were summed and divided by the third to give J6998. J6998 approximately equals 5.0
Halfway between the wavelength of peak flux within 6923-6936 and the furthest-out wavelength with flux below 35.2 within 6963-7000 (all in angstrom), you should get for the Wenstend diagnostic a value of 6964.8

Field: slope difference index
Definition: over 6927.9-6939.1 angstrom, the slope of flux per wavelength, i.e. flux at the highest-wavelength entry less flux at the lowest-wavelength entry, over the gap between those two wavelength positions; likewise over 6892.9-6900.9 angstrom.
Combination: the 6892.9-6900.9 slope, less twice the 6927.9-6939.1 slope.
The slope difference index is -0.4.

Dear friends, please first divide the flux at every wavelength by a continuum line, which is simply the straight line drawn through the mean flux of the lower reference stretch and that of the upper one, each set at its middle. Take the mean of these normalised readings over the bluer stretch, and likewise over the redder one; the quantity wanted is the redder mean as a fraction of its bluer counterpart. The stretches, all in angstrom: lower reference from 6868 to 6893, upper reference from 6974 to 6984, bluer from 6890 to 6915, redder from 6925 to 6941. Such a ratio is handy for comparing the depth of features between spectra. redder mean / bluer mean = 1.00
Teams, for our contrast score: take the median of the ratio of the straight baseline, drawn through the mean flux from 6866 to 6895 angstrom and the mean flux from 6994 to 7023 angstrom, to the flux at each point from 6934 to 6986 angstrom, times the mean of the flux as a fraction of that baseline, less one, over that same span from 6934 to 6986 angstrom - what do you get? 0.008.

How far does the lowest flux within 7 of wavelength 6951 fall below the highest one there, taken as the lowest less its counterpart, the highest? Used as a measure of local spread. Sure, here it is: -3.73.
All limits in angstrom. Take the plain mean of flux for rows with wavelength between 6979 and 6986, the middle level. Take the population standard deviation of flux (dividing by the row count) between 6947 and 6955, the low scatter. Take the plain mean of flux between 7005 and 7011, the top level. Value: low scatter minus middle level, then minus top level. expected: -66.5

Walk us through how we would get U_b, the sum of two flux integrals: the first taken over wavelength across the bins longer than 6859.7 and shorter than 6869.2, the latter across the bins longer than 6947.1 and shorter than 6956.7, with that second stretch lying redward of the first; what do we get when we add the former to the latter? 667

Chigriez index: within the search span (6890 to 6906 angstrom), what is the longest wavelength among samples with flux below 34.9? 6896.90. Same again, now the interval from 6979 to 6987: 6986.41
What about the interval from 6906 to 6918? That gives 6914.39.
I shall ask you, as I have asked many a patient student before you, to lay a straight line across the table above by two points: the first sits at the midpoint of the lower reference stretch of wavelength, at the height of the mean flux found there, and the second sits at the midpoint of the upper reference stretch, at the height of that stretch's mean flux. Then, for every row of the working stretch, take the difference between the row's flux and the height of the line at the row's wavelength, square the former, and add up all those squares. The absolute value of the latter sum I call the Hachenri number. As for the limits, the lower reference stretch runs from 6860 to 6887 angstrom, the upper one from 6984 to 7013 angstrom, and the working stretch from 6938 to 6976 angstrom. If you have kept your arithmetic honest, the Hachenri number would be 25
